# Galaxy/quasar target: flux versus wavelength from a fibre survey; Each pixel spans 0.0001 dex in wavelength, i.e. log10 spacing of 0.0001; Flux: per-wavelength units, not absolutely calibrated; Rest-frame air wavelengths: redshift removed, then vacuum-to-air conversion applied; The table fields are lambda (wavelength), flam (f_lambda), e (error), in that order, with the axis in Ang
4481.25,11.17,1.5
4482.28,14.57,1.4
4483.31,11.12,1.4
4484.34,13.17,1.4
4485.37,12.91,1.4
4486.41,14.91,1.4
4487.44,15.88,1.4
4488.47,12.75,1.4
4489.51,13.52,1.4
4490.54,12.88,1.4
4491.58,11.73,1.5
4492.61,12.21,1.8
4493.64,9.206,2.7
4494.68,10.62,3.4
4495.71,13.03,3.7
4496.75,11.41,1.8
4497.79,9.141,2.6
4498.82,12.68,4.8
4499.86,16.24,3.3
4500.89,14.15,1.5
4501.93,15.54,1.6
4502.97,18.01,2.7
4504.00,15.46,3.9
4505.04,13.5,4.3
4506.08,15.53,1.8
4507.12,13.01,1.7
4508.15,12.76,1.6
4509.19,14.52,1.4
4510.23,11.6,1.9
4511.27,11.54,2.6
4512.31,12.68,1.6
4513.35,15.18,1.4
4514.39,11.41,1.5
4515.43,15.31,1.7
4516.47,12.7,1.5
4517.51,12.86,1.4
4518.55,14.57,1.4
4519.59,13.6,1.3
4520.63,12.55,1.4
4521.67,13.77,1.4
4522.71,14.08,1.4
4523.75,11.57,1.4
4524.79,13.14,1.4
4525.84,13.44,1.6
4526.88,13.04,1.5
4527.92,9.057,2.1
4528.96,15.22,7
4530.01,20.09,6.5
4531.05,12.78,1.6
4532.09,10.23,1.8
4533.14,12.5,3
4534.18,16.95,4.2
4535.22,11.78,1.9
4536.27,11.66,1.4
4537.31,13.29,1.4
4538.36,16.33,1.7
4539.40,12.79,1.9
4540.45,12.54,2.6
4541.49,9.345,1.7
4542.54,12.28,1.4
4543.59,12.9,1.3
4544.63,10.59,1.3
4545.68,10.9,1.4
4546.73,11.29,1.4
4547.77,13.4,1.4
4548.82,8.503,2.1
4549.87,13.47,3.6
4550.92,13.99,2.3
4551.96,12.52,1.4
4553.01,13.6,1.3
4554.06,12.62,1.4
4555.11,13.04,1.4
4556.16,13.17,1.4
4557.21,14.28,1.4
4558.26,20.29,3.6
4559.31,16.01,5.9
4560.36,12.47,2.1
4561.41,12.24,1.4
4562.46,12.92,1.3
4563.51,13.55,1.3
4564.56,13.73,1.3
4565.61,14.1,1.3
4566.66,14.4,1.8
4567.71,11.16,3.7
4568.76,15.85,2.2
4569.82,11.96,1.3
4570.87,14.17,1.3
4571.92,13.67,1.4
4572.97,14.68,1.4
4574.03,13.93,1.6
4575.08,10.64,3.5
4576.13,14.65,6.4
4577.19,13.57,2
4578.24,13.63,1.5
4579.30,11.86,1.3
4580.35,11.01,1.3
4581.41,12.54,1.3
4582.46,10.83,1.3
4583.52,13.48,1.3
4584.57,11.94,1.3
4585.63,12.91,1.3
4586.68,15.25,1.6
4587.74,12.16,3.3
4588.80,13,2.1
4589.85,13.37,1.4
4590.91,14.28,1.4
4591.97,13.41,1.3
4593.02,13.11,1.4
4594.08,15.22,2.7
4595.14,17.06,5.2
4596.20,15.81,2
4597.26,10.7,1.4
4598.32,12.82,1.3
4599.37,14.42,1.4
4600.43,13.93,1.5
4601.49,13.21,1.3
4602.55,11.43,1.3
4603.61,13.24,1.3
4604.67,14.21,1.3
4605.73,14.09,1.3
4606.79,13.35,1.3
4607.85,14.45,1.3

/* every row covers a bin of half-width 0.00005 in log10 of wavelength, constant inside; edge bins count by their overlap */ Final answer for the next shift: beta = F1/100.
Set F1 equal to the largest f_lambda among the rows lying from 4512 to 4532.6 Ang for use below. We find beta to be 0.201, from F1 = 20.09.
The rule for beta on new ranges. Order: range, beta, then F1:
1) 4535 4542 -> 0.163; 16.33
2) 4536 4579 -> 0.203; 20.29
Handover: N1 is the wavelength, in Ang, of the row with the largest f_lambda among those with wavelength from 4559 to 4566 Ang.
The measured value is 4559.31 Ang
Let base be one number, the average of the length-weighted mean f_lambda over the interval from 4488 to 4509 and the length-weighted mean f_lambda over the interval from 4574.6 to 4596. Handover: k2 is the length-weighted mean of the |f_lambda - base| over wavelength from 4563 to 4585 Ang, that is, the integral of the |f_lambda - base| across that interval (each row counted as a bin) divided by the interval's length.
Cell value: 1.2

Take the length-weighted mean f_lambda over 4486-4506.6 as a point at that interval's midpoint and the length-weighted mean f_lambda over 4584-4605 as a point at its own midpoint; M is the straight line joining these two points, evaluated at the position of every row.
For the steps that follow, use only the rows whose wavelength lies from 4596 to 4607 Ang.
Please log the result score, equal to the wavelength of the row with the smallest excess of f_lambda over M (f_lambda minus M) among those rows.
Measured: 4597.26 Ang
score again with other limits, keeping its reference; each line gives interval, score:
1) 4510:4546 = 4527.92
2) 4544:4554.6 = 4548.82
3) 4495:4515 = 4497.79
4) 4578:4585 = 4582.46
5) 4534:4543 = 4541.49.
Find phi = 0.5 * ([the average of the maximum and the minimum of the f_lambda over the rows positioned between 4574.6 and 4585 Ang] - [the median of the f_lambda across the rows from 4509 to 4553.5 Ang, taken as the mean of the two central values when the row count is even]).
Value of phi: -0.07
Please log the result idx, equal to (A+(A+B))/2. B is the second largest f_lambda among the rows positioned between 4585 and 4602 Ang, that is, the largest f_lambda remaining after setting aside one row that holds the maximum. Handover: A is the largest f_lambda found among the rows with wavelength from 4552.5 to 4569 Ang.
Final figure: 28.2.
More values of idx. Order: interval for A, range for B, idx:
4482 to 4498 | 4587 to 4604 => 23.8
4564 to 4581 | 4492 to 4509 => 24.0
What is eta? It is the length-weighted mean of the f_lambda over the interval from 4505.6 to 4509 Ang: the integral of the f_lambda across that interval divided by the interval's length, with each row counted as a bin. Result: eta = 13.8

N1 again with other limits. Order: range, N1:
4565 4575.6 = 4568.76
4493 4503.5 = 4502.97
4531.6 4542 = 4534.18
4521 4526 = 4522.71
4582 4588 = 4586.68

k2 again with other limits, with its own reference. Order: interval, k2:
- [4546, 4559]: 1.5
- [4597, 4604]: 0.9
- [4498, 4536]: 1.6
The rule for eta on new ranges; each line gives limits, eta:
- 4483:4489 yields 13.5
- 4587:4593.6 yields 13.3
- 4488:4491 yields 13.0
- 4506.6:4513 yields 12.8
